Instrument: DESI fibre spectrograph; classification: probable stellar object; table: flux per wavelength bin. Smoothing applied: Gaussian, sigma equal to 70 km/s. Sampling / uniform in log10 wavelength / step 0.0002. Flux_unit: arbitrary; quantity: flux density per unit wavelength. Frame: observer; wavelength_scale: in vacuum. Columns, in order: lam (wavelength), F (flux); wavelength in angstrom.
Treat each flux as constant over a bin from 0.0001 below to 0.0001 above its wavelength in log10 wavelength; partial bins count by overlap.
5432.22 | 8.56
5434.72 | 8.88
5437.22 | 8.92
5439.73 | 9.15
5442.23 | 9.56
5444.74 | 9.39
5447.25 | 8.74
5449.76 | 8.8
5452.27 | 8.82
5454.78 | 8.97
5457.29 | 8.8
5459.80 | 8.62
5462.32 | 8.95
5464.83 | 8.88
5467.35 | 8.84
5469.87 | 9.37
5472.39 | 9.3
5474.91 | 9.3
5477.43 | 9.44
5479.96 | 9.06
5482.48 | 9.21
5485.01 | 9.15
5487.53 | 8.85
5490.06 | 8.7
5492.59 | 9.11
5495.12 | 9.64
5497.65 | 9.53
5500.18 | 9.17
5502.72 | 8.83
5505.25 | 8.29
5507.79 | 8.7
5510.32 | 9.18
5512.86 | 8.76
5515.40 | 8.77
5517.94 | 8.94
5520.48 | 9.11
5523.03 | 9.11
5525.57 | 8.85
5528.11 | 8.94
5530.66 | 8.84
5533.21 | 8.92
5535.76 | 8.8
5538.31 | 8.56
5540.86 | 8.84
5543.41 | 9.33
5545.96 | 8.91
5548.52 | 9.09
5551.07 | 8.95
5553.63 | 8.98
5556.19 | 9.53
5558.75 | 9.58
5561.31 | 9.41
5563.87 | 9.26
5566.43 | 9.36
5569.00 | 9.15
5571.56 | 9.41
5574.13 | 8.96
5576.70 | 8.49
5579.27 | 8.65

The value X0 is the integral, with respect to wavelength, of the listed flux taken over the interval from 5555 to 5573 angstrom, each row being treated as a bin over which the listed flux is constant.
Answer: 169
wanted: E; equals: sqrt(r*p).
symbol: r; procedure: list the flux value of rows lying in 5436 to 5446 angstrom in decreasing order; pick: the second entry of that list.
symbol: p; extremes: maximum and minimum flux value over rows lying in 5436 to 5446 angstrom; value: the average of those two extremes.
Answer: 9.31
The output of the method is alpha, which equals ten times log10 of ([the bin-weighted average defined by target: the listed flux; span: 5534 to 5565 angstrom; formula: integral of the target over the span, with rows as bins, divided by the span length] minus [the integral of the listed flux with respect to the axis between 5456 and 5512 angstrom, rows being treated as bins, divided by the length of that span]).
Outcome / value -12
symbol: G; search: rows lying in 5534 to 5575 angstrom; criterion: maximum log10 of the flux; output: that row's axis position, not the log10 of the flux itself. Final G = 5558.75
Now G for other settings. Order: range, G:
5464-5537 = 5495.12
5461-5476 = 5469.87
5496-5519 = 5497.65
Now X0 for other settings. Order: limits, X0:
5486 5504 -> 164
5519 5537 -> 161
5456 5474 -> 162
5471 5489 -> 165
